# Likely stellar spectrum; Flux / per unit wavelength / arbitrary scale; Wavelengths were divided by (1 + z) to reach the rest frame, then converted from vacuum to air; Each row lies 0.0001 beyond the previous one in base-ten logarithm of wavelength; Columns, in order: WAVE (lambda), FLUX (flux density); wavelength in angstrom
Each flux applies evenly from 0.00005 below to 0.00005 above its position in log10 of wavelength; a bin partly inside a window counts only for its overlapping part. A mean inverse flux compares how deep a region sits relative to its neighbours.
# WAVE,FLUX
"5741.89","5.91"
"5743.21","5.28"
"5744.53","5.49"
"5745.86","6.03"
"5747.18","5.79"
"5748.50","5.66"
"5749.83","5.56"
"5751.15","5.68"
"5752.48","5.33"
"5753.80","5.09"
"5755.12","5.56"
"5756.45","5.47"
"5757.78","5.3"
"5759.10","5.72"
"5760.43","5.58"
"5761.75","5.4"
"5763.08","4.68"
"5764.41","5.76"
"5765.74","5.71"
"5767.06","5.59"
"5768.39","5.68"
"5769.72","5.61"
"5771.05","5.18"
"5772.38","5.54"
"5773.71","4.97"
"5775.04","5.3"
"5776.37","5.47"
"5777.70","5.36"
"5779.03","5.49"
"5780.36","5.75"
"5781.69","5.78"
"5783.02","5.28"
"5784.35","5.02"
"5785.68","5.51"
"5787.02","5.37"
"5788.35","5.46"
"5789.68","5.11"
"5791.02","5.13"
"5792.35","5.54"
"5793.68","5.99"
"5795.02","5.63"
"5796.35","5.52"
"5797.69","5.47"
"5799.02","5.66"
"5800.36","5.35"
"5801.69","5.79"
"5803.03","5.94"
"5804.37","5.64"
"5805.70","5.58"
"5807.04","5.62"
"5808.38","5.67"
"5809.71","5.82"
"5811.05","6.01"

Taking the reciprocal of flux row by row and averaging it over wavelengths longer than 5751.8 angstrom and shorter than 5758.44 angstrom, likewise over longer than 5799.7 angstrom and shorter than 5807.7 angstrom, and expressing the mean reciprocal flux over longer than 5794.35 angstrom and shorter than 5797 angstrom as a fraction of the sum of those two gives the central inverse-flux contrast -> 0.493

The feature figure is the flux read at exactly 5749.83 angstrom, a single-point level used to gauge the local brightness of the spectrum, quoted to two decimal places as 5.56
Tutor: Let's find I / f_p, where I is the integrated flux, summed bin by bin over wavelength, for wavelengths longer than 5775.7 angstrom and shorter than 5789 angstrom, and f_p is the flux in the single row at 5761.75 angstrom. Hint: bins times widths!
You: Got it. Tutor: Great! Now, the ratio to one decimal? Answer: 13.4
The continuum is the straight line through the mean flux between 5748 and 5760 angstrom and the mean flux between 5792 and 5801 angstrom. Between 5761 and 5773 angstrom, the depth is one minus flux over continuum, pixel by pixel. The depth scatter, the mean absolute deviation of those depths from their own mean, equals 0.045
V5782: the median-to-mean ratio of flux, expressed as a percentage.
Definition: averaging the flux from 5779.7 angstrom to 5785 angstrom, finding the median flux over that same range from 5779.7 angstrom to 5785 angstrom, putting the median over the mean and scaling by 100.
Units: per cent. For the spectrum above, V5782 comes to 101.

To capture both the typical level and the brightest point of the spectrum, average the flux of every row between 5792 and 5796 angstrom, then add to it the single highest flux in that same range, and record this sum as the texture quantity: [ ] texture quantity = 11.7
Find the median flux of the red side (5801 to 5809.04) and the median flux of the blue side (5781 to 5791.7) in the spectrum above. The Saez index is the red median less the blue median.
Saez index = 0.33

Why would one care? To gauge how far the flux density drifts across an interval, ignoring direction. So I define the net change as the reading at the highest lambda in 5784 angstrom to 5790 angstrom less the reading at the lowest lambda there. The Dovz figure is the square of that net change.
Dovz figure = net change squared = 0.01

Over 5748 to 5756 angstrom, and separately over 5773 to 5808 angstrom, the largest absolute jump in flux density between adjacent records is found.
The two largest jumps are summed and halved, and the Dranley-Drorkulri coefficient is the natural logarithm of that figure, -0.72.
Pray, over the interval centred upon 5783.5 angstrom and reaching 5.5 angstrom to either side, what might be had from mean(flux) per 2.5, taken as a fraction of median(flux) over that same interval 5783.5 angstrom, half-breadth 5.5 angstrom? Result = 0.399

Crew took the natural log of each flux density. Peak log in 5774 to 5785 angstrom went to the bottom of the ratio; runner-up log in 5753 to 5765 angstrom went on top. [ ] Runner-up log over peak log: 0.994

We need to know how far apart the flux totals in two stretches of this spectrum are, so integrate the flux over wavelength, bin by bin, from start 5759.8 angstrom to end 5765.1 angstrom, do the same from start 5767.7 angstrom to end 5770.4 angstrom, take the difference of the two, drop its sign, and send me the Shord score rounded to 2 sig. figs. 13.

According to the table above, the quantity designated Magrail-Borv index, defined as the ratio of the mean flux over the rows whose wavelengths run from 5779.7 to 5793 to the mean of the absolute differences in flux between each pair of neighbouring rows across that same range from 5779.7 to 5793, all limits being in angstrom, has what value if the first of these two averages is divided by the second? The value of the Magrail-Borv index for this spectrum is 21.2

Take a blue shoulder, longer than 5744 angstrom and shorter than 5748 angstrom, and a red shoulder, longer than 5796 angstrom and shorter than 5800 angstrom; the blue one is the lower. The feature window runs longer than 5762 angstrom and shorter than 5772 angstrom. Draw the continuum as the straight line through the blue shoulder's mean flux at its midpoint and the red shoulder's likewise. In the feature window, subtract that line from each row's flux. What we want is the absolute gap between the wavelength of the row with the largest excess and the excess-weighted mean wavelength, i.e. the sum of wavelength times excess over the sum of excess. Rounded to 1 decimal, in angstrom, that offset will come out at 1.5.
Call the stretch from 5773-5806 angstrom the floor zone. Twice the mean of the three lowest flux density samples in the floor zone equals 10.1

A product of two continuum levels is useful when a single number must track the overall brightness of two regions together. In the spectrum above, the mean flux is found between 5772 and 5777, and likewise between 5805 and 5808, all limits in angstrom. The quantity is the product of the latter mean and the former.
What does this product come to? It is 29.8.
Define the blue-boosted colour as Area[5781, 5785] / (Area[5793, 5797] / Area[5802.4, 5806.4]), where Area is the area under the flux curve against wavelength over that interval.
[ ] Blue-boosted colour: 21.5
